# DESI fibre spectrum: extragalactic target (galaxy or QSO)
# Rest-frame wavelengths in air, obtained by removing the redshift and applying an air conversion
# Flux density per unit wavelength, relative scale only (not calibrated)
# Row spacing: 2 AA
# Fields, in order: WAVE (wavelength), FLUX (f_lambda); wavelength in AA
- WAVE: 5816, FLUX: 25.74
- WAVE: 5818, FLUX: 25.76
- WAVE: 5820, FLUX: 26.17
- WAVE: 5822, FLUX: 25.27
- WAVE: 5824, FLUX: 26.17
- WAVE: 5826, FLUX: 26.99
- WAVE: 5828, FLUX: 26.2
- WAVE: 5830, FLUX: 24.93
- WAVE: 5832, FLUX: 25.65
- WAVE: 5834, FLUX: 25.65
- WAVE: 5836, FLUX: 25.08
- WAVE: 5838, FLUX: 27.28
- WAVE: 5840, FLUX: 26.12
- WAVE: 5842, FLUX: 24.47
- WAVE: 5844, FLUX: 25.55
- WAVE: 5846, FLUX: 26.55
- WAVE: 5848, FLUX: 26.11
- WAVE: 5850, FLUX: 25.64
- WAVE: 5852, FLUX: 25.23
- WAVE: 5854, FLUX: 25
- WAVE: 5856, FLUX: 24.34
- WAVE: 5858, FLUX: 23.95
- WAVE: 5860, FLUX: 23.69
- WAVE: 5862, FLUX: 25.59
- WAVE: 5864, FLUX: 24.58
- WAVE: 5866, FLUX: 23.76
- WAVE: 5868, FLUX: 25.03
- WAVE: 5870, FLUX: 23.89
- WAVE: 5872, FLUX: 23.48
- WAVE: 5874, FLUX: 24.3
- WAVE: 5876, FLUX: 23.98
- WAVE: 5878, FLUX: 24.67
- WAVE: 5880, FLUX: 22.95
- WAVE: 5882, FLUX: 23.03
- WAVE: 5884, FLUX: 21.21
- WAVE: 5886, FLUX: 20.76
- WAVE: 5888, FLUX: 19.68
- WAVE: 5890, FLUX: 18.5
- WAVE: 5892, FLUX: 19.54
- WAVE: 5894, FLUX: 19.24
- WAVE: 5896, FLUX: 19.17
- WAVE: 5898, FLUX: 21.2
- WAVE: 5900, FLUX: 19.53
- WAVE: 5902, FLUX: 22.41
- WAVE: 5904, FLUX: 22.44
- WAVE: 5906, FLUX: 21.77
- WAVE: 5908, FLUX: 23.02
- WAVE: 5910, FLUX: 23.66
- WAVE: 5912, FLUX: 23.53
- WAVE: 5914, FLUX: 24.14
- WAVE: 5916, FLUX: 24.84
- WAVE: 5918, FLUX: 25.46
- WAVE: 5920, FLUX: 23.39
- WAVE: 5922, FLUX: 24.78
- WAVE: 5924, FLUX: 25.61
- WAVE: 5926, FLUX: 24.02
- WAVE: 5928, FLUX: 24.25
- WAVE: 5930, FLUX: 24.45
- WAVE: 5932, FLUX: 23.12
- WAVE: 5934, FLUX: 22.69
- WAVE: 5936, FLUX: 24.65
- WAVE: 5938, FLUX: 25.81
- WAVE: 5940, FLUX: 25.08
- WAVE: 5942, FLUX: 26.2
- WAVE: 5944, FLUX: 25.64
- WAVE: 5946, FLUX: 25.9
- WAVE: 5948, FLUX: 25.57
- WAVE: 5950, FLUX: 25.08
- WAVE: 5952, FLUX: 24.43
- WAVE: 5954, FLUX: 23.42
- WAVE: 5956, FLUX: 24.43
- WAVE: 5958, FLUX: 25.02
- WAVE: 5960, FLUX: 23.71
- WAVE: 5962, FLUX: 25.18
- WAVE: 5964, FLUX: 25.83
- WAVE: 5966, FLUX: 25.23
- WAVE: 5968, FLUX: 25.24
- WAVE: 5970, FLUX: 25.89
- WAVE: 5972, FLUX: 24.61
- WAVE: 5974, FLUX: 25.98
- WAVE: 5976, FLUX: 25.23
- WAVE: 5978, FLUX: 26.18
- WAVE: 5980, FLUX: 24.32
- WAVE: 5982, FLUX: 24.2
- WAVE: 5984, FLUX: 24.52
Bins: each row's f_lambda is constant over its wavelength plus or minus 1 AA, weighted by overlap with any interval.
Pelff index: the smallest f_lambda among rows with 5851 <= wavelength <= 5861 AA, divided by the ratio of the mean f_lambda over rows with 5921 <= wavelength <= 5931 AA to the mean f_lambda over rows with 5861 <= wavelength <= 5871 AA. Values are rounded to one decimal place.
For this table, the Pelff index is 23.6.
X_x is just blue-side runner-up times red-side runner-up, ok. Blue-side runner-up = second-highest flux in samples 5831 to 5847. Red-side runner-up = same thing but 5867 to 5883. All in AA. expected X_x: 655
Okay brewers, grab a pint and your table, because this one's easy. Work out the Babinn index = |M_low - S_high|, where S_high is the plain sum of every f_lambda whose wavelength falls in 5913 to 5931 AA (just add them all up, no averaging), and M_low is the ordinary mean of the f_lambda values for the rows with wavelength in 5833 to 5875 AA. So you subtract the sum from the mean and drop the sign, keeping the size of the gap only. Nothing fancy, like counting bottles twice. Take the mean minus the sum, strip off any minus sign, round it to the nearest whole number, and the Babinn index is 196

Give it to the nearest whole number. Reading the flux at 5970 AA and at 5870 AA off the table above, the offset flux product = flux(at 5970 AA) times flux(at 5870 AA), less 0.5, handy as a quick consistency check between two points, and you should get 618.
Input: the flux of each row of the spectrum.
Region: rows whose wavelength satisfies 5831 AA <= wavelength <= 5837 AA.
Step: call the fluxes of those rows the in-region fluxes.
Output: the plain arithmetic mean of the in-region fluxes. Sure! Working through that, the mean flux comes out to 25.5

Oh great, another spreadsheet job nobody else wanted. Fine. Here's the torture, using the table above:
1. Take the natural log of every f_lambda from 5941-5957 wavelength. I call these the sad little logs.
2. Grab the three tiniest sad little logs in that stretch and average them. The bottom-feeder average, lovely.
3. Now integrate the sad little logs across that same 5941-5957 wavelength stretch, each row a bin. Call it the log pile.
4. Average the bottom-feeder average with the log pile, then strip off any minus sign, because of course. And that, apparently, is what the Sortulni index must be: 27.4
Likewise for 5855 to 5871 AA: 27.1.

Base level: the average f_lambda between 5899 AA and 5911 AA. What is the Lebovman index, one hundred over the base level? 4.5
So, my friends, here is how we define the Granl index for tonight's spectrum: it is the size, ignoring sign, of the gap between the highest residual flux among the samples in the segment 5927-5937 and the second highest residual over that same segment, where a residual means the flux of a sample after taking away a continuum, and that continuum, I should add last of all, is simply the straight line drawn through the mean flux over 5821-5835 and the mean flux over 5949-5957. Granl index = 0.27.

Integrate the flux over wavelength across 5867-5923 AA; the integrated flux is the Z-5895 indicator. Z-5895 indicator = 1259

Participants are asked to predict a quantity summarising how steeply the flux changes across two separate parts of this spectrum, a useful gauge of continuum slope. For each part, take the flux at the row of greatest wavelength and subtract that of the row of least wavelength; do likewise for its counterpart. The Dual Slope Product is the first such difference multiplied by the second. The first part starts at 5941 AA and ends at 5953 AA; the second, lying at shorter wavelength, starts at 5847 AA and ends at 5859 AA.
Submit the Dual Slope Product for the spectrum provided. 3.8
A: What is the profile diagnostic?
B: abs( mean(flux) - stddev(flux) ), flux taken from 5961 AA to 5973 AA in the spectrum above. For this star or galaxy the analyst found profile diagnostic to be 24.9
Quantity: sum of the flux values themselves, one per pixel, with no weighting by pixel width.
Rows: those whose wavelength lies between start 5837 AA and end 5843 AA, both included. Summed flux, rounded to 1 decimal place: 77.9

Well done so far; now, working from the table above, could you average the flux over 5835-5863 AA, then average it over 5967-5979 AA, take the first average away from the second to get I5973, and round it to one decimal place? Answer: 0.2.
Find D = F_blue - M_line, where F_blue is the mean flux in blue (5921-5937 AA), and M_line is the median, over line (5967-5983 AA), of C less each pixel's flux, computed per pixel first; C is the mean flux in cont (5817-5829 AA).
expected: 23.3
